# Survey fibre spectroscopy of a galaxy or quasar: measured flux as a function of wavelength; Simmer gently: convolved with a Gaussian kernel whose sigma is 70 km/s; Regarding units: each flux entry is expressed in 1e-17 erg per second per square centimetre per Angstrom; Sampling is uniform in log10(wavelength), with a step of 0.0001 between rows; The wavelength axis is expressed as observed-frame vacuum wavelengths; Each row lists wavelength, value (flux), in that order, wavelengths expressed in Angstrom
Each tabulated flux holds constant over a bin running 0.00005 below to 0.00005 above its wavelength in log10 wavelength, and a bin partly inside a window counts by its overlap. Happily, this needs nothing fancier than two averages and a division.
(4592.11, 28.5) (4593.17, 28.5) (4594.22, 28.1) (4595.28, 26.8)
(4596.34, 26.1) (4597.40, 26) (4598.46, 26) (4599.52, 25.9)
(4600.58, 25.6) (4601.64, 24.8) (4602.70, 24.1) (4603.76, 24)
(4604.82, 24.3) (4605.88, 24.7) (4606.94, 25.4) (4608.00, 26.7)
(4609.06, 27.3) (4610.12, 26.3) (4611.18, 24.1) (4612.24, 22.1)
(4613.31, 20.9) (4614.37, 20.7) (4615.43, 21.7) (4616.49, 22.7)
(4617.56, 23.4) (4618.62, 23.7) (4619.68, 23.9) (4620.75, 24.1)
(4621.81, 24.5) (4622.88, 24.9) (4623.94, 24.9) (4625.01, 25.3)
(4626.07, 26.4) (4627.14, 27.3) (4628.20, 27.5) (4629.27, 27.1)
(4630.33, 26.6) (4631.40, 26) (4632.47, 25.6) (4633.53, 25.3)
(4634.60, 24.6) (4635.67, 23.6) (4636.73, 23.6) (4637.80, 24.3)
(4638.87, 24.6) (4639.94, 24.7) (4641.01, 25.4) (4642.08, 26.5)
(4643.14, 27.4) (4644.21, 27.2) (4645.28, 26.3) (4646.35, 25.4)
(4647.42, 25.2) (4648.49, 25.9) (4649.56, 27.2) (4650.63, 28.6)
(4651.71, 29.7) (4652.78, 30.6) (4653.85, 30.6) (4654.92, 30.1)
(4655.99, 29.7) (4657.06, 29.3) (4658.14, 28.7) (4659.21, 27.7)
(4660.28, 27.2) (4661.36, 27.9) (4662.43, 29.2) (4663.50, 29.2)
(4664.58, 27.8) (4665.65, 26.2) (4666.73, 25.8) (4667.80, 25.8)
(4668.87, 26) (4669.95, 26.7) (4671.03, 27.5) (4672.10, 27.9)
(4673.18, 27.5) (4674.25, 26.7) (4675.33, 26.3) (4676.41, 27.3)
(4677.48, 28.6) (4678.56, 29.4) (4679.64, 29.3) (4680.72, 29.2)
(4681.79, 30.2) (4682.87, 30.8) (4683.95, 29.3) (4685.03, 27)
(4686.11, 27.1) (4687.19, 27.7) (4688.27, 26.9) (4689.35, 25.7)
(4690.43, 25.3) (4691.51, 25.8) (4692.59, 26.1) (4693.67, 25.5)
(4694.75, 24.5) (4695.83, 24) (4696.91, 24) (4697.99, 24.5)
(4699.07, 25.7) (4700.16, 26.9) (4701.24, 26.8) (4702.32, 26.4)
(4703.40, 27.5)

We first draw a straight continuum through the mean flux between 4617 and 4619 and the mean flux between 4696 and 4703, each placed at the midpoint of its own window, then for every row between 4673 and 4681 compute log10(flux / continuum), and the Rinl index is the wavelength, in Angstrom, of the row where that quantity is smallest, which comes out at 4675.33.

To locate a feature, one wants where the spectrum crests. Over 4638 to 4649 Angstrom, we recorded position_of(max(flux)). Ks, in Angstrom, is 4643.14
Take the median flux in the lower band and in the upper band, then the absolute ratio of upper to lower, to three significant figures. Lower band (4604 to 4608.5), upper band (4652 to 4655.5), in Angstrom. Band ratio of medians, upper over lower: 1.22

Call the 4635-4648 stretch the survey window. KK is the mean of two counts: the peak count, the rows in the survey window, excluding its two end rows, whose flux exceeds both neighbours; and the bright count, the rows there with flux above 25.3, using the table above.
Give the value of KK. 3.5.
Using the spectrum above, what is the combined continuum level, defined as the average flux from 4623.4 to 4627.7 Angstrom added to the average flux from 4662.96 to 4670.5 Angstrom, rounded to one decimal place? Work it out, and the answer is 52.8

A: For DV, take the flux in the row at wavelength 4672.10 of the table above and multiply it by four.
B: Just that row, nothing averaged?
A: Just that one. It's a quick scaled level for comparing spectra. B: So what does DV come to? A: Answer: 112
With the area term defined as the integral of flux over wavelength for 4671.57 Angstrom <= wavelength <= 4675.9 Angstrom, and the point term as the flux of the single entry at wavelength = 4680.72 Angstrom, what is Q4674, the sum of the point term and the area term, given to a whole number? 146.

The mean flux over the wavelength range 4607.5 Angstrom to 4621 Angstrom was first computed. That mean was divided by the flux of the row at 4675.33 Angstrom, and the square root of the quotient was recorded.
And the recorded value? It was 0.95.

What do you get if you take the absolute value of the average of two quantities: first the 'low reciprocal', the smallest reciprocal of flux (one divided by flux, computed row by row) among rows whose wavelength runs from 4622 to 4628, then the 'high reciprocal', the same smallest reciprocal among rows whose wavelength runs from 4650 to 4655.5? 0.035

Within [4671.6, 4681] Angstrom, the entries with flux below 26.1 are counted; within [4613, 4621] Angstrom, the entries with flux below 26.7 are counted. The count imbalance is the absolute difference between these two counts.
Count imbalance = 8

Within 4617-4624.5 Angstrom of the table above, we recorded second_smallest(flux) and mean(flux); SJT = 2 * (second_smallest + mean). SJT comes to 96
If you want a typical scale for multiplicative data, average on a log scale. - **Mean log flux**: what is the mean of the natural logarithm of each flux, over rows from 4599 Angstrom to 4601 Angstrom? 3.25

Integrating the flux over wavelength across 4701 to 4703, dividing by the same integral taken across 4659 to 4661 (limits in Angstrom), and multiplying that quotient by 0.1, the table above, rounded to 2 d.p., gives 0.10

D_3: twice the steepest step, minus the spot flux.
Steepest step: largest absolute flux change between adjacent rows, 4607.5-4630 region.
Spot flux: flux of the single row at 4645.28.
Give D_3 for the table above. -22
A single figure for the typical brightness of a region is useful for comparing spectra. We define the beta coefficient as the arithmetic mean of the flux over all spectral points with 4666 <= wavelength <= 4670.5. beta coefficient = 26.1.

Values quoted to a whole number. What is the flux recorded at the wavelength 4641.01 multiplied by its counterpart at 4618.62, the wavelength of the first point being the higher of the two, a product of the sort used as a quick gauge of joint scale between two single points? 602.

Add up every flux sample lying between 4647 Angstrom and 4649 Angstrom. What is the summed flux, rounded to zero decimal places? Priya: 51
